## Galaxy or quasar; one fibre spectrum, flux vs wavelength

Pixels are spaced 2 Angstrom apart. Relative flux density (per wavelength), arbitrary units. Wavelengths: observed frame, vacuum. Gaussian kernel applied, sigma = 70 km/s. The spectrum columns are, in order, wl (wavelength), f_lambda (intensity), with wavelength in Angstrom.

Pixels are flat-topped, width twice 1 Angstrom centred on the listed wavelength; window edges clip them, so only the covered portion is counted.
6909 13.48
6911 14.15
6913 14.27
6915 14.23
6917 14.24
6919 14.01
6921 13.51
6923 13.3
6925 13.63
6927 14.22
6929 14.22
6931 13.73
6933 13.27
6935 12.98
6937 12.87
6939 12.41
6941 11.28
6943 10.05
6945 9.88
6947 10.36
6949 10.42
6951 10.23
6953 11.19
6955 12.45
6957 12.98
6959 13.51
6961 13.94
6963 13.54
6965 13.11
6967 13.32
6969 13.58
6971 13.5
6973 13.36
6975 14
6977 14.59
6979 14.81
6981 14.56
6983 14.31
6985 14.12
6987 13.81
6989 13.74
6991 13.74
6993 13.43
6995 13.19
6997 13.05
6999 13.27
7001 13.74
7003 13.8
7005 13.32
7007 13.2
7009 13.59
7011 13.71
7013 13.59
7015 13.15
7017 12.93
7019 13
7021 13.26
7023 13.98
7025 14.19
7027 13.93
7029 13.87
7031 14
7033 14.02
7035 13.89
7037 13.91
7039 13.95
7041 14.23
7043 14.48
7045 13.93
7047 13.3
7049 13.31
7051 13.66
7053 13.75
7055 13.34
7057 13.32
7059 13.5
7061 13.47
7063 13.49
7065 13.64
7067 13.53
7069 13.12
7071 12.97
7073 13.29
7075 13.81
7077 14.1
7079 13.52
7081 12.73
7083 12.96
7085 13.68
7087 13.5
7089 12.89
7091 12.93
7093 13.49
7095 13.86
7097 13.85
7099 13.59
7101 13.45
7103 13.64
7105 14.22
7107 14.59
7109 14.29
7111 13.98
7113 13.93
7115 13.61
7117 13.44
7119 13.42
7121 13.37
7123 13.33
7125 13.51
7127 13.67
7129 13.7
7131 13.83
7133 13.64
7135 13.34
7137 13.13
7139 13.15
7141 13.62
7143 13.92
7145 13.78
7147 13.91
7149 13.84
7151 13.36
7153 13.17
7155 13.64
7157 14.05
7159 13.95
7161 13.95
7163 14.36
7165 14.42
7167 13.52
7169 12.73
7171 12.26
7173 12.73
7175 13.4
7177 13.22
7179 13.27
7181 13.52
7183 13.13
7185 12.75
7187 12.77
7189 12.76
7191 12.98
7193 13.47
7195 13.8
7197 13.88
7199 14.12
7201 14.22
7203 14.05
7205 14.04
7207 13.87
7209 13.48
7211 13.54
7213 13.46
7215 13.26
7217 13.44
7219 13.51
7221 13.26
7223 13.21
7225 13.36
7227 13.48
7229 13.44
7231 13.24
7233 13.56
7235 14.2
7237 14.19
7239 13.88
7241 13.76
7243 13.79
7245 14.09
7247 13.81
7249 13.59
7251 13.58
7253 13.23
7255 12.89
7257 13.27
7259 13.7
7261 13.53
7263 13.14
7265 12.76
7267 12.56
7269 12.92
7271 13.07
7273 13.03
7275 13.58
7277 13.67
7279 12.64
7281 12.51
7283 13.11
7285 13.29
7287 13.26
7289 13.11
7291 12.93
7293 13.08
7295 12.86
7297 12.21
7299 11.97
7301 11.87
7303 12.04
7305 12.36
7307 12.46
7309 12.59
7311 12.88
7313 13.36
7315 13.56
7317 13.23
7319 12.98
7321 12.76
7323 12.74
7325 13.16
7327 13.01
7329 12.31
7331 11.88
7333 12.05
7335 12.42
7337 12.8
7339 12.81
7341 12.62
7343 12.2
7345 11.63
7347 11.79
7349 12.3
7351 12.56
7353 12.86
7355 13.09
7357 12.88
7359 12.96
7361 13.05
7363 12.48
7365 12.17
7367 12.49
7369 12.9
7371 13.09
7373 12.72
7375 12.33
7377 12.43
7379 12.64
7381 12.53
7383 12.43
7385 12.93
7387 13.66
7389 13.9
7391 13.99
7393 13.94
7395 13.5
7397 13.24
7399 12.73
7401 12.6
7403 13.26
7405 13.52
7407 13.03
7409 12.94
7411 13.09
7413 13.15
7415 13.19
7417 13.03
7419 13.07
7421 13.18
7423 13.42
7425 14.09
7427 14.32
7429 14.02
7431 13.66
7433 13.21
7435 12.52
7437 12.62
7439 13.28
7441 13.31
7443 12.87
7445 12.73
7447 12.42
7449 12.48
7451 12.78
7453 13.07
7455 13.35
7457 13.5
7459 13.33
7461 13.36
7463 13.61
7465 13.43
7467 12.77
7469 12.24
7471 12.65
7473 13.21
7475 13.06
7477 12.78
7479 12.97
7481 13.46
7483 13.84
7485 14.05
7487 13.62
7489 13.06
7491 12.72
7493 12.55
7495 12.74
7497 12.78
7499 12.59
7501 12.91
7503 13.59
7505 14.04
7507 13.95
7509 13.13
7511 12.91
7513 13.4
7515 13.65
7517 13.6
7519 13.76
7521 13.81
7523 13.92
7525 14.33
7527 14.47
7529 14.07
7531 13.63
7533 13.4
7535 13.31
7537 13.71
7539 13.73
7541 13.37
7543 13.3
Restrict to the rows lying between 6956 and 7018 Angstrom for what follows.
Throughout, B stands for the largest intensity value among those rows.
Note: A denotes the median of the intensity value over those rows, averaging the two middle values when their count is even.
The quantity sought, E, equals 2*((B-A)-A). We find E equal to -24.7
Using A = 13.6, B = 14.81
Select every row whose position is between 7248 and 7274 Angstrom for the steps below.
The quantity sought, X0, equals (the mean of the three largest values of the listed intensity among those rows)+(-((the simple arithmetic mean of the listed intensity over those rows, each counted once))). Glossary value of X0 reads 0.4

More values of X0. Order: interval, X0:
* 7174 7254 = 0.7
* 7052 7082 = 0.4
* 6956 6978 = 0.6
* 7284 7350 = 0.8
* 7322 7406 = 1.2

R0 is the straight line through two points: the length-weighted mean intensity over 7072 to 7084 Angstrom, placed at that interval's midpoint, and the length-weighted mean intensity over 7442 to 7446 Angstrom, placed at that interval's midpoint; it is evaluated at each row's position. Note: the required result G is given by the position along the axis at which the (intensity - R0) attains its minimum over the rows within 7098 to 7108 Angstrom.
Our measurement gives 7101 Angstrom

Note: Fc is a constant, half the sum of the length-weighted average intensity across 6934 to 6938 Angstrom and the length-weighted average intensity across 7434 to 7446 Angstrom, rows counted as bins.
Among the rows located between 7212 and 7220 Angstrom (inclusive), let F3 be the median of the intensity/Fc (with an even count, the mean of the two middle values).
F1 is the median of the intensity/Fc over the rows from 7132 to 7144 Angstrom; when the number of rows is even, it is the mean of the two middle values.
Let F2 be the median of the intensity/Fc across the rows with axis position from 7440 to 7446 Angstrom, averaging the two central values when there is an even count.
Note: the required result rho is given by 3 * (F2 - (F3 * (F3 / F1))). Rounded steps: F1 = 1.04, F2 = 1.00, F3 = 1.04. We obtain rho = -0.13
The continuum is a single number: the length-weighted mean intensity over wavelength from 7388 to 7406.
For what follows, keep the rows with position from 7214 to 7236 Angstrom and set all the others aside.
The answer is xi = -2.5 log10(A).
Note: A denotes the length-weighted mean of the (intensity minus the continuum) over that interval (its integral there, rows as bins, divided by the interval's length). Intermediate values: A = 0.04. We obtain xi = 3.4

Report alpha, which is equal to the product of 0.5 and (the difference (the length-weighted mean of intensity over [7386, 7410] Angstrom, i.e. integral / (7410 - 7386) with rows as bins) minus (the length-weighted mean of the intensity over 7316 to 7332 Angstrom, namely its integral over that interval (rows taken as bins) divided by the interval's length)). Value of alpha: 0.30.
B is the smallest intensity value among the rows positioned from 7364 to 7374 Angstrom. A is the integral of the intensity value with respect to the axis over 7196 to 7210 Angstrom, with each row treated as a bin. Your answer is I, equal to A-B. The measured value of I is 183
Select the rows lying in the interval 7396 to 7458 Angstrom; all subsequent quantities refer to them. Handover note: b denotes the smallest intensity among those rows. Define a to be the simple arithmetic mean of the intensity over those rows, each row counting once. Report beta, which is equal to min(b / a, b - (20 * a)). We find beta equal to -250.6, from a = 13.2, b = 12.42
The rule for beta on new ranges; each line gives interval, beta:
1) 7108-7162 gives -259.9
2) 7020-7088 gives -260.0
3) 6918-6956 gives -236.4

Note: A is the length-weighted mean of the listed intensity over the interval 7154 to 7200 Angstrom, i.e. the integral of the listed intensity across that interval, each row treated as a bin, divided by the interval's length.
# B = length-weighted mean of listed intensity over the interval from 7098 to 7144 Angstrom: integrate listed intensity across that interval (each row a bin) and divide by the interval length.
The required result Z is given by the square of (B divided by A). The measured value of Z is 1.04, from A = 13.42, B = 13.7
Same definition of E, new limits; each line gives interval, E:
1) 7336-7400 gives -23.1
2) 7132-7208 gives -25.4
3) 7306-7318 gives -25.1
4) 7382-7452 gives -24.1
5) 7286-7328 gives -24.4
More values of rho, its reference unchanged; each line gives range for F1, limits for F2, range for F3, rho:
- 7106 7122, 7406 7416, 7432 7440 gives 0.23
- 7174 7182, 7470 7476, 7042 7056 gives -0.22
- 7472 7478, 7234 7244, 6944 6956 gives 1.30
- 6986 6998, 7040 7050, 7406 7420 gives 0.32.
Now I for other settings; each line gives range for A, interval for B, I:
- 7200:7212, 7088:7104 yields 154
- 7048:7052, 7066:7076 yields 41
